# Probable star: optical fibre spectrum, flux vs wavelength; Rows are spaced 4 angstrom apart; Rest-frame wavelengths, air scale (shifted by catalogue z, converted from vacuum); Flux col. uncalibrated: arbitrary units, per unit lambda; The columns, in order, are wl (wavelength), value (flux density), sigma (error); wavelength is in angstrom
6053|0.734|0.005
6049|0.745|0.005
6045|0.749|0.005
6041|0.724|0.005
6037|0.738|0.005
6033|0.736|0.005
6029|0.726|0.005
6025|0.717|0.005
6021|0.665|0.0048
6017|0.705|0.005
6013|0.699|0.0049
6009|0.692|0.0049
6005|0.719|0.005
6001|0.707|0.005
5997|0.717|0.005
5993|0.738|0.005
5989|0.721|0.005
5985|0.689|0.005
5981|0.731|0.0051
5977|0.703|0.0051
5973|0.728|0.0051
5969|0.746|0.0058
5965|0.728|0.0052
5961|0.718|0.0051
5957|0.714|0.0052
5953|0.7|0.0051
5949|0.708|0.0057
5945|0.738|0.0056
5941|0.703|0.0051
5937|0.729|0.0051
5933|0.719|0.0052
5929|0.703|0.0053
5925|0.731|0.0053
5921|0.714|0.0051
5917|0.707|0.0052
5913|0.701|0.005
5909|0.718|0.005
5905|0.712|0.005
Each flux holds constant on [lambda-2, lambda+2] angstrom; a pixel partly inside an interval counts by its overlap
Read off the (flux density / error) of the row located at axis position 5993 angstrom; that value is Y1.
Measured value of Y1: 148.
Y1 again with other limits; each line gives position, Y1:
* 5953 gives 137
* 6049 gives 149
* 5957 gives 137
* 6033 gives 147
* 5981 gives 143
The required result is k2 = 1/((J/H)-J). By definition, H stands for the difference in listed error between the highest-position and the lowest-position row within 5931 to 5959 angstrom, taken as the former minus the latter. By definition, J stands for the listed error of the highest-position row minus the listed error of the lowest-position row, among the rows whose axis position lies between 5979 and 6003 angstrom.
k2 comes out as 0.00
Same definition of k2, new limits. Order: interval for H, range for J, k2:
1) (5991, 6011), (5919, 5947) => -0.20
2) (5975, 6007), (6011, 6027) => -1.00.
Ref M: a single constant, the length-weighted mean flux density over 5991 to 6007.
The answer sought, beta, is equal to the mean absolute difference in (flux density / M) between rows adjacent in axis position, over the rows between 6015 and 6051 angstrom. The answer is 0.027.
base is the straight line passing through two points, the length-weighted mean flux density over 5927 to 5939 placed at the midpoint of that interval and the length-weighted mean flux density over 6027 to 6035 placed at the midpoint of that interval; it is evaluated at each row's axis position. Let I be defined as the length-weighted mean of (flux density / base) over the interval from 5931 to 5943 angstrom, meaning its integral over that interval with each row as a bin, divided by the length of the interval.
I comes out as 0.999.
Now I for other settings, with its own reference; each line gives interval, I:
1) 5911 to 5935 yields 0.996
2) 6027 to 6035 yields 1.000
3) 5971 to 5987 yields 0.985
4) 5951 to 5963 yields 0.986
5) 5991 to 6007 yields 0.992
